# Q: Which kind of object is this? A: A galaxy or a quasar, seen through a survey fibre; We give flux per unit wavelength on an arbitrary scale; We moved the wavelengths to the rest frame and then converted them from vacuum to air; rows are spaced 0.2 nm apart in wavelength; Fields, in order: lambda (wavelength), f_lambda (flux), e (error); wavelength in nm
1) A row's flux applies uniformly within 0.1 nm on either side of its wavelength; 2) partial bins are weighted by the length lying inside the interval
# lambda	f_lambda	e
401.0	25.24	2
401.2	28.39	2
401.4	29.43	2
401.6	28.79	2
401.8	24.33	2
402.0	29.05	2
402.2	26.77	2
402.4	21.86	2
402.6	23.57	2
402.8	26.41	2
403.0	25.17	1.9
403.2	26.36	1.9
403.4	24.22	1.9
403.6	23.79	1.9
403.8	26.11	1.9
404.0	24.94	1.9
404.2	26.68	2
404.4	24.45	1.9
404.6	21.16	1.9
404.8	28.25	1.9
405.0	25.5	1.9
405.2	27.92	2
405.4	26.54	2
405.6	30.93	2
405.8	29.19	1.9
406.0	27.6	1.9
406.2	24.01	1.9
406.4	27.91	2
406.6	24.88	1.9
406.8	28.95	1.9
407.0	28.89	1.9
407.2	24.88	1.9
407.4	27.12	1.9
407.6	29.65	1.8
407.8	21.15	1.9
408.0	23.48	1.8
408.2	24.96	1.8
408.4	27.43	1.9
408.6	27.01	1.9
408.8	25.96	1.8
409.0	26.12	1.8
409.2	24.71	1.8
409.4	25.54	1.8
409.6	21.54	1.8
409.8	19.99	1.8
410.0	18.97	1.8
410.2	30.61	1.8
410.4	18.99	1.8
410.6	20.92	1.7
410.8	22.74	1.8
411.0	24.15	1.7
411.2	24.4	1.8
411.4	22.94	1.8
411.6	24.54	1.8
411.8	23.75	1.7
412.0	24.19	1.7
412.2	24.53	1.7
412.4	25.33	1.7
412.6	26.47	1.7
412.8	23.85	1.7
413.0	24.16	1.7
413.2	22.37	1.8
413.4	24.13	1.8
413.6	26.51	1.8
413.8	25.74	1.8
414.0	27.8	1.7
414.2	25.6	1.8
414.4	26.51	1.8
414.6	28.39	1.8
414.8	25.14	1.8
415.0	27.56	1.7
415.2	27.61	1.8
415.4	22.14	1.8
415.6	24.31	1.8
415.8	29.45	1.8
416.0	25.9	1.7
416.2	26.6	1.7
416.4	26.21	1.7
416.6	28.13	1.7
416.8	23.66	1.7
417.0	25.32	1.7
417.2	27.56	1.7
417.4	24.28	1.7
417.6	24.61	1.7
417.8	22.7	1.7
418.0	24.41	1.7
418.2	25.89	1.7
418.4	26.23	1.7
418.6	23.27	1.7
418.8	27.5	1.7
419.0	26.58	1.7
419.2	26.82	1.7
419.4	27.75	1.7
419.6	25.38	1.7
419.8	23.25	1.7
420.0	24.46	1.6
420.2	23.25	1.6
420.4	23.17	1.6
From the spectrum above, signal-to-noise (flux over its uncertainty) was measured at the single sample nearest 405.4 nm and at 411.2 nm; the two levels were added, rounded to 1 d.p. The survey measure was 26.8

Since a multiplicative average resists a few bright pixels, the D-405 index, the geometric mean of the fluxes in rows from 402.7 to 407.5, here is 26.2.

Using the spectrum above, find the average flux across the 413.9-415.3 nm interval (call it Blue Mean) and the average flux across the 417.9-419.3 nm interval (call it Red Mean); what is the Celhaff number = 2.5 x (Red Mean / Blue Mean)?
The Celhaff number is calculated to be 2.40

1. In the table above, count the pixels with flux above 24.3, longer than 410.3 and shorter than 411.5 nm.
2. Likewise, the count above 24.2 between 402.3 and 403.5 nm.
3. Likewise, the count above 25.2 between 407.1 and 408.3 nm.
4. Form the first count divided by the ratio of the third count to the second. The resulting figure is 2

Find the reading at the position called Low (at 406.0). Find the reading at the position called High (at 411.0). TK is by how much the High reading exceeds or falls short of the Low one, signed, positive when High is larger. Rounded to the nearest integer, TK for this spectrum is -3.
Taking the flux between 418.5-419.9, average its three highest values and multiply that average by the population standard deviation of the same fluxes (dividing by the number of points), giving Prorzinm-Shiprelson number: 48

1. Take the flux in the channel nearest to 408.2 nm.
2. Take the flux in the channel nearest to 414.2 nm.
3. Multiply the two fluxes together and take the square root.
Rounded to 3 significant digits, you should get 25.3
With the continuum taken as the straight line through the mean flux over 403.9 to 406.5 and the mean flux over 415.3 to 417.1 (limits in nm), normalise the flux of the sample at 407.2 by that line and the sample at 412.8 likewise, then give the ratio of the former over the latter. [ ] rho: 1.03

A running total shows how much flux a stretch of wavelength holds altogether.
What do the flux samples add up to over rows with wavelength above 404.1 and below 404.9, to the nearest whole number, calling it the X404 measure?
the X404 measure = 101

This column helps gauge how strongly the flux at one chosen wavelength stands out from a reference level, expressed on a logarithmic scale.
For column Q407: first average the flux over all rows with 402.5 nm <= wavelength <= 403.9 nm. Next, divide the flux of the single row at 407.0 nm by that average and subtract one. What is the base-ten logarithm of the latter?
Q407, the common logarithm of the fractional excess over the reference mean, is -0.82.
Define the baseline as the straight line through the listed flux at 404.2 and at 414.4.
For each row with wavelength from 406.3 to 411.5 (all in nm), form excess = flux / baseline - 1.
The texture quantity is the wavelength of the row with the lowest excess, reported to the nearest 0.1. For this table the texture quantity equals 410.0 nm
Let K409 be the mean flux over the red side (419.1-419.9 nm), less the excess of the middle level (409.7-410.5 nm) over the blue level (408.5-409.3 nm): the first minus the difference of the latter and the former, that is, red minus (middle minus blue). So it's 30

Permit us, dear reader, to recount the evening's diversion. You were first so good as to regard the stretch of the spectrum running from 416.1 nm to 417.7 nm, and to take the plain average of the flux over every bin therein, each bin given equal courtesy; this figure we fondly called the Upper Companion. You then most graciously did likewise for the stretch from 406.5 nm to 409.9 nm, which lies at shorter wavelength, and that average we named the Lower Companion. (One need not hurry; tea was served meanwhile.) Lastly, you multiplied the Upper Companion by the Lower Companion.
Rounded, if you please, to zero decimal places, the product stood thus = 656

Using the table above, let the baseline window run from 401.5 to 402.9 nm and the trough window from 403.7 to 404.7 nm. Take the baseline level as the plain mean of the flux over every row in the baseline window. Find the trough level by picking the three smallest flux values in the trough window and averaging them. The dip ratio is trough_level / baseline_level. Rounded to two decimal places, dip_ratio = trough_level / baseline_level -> 0.91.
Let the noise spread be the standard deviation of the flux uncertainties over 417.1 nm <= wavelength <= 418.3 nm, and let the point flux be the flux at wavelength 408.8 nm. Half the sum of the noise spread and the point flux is 13.0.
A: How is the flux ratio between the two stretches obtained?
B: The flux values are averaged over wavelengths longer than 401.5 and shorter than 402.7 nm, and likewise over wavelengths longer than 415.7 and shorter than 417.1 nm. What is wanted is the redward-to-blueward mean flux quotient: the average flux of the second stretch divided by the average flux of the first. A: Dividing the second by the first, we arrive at 1.03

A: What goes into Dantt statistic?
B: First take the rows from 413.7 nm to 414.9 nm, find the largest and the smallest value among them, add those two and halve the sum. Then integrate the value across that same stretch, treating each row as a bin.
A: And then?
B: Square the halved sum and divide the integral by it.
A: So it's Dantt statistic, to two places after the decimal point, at 0.04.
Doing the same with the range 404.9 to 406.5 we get 0.06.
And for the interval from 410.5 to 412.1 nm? 0.07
